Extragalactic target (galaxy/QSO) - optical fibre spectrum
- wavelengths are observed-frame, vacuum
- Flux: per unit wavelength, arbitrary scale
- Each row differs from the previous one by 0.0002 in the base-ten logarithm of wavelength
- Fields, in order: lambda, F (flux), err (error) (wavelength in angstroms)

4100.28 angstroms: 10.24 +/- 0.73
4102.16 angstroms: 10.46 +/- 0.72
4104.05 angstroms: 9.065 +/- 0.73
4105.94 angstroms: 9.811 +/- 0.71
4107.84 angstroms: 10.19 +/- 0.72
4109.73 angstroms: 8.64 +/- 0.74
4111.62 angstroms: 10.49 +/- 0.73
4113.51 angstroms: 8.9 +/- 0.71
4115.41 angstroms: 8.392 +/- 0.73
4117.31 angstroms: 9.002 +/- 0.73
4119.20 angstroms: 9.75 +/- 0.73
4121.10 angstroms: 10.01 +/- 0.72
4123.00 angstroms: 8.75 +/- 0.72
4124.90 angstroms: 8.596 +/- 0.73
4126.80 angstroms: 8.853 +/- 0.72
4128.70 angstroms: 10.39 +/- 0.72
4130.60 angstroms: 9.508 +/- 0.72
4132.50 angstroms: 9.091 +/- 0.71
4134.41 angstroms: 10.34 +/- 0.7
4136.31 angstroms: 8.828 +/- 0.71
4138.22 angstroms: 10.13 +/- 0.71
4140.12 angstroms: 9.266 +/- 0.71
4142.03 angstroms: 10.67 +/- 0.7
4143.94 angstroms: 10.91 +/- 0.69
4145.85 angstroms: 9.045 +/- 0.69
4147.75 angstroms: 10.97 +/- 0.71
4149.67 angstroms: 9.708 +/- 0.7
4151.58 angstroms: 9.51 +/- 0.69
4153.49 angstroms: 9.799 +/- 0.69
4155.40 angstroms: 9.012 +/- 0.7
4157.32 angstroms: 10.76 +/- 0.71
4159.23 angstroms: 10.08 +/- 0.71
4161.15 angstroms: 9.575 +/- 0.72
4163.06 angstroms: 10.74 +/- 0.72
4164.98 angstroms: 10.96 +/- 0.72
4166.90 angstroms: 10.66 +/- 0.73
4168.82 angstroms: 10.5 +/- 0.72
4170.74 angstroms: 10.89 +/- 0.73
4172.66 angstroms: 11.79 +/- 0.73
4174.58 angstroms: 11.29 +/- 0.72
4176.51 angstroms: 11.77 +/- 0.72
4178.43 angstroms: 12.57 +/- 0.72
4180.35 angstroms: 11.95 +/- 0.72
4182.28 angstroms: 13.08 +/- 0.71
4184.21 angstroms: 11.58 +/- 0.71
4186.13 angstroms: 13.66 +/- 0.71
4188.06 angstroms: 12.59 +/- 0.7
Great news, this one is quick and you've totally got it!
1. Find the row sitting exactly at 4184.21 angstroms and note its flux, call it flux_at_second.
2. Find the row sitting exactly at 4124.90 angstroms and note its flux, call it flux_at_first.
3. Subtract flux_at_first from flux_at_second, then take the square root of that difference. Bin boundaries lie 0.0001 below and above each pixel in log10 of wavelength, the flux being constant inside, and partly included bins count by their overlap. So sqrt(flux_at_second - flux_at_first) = 1.73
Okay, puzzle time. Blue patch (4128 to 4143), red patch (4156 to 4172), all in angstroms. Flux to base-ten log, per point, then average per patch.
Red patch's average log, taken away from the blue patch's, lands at -0.032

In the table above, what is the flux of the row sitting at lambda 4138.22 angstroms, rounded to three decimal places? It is 10.130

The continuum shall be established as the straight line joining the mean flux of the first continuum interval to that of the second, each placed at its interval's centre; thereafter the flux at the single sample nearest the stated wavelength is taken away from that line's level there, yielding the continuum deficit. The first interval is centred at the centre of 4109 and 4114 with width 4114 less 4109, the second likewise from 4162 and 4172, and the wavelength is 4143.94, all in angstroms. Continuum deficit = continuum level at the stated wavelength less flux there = -0.7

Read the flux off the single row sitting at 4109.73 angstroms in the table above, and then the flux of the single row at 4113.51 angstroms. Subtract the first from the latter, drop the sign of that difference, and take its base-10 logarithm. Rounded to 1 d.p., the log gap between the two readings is -0.6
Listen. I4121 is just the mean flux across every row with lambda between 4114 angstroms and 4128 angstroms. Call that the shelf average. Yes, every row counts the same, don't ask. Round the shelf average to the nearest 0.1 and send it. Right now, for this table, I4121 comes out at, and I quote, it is 9.1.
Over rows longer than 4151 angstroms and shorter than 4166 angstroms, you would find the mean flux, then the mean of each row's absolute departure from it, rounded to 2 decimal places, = 0.58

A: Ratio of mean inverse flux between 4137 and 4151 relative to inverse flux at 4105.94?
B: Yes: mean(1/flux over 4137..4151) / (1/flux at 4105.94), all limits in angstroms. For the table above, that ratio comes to 0.98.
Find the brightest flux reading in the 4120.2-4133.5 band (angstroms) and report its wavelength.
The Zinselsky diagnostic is 4128.70 angstroms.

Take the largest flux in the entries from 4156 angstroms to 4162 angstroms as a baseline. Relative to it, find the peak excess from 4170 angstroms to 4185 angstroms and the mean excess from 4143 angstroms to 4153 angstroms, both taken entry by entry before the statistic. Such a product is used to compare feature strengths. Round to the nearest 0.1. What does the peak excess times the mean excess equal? -1.7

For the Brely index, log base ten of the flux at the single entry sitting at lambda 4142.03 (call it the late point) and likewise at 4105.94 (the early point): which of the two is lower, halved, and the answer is 0.496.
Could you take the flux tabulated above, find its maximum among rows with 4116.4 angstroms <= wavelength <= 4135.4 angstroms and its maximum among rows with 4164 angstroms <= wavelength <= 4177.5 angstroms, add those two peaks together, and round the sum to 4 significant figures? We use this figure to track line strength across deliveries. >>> 22.18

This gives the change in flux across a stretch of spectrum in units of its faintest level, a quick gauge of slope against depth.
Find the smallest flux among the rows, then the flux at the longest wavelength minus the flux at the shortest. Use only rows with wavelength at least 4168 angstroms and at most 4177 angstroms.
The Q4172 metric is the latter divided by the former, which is 0.12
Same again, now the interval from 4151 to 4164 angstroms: 0.14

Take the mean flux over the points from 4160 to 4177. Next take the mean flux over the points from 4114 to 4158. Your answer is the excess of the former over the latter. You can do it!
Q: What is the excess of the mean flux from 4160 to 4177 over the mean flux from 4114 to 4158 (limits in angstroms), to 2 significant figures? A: 1.3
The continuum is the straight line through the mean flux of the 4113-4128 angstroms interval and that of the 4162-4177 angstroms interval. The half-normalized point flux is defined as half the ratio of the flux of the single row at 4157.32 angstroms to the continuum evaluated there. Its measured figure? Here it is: 0.51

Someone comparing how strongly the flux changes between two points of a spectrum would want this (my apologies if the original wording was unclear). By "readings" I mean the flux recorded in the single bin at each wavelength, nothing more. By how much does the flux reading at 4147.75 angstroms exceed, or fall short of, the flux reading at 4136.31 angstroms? 2.1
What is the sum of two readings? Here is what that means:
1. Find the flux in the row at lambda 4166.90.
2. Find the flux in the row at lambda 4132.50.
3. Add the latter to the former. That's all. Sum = 19.8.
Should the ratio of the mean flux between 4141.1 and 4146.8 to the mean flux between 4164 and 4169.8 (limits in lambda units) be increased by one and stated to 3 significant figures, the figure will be 1.95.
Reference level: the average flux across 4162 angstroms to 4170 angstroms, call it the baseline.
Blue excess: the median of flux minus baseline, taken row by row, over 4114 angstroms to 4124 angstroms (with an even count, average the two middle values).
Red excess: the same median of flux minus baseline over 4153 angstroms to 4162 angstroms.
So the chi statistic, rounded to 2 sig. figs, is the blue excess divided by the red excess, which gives 1.9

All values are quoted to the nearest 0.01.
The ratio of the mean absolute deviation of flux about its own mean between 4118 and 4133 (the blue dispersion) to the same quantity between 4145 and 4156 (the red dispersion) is 1.13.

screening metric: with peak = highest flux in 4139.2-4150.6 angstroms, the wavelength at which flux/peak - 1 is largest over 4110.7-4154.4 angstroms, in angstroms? 4147.75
